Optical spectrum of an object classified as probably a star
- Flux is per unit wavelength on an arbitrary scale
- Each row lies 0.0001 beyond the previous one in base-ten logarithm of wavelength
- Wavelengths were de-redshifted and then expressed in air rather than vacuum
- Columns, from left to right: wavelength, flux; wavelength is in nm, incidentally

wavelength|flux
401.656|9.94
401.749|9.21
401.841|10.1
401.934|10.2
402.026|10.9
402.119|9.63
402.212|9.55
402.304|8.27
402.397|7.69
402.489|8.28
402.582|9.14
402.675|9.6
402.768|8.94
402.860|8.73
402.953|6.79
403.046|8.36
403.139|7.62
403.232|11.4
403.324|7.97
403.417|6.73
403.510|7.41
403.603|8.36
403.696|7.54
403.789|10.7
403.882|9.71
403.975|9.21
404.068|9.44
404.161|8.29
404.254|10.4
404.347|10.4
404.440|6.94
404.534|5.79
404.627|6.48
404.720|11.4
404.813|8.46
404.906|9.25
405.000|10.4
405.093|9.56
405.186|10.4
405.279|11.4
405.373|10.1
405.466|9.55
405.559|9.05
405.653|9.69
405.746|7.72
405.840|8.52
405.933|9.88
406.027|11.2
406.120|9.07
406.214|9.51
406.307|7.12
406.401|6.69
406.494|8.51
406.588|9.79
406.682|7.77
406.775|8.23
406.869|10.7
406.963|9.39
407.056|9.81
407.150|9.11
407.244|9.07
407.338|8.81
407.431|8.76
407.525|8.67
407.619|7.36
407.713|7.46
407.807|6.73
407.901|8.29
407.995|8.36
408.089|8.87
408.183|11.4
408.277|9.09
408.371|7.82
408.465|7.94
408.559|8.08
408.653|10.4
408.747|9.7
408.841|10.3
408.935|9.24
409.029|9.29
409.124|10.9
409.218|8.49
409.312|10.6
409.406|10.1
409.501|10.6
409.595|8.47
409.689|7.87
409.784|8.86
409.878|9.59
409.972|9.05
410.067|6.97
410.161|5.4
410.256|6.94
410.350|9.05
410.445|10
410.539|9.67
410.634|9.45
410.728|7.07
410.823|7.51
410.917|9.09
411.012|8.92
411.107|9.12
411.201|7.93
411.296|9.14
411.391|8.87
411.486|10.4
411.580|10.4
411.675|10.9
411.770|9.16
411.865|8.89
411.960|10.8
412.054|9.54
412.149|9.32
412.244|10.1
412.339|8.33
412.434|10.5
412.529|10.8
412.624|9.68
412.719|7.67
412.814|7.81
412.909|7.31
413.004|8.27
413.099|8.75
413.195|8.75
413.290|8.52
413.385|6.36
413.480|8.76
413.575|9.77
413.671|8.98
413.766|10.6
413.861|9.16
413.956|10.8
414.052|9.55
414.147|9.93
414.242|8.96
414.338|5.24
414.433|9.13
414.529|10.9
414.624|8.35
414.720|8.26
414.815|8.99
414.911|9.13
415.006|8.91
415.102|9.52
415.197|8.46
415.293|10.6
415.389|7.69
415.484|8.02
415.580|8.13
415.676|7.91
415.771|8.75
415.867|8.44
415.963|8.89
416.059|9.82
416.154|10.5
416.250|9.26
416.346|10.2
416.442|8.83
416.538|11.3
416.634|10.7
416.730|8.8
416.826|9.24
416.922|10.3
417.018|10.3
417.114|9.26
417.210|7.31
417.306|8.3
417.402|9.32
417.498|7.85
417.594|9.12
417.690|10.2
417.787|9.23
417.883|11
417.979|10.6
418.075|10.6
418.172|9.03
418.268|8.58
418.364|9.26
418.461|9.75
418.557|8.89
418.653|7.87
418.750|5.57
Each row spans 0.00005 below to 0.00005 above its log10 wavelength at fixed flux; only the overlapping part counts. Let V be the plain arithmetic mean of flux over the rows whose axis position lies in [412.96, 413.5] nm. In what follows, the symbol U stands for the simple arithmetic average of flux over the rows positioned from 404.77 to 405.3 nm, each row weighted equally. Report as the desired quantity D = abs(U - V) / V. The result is 0.204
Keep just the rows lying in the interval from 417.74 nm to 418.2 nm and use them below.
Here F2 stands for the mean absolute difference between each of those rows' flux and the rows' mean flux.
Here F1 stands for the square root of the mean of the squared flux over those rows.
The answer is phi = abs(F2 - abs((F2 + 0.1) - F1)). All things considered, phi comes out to 8.5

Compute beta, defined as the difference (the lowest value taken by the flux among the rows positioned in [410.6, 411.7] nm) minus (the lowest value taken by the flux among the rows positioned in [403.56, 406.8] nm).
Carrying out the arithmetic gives 1.3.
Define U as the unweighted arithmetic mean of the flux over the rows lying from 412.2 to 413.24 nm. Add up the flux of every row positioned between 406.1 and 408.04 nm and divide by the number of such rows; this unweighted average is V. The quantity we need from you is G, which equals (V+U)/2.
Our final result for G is 8.7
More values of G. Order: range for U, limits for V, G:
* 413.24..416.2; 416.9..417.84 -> 9.0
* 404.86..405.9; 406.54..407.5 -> 9.4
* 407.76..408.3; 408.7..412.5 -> 9.0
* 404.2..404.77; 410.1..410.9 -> 8.4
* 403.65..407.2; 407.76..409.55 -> 9.2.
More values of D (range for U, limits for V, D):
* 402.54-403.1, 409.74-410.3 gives 0.101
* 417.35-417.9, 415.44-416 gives 0.131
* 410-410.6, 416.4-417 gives 0.188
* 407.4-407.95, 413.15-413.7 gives 0.076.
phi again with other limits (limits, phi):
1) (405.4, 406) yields 7.7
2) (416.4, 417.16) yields 8.2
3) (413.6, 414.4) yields 7.1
